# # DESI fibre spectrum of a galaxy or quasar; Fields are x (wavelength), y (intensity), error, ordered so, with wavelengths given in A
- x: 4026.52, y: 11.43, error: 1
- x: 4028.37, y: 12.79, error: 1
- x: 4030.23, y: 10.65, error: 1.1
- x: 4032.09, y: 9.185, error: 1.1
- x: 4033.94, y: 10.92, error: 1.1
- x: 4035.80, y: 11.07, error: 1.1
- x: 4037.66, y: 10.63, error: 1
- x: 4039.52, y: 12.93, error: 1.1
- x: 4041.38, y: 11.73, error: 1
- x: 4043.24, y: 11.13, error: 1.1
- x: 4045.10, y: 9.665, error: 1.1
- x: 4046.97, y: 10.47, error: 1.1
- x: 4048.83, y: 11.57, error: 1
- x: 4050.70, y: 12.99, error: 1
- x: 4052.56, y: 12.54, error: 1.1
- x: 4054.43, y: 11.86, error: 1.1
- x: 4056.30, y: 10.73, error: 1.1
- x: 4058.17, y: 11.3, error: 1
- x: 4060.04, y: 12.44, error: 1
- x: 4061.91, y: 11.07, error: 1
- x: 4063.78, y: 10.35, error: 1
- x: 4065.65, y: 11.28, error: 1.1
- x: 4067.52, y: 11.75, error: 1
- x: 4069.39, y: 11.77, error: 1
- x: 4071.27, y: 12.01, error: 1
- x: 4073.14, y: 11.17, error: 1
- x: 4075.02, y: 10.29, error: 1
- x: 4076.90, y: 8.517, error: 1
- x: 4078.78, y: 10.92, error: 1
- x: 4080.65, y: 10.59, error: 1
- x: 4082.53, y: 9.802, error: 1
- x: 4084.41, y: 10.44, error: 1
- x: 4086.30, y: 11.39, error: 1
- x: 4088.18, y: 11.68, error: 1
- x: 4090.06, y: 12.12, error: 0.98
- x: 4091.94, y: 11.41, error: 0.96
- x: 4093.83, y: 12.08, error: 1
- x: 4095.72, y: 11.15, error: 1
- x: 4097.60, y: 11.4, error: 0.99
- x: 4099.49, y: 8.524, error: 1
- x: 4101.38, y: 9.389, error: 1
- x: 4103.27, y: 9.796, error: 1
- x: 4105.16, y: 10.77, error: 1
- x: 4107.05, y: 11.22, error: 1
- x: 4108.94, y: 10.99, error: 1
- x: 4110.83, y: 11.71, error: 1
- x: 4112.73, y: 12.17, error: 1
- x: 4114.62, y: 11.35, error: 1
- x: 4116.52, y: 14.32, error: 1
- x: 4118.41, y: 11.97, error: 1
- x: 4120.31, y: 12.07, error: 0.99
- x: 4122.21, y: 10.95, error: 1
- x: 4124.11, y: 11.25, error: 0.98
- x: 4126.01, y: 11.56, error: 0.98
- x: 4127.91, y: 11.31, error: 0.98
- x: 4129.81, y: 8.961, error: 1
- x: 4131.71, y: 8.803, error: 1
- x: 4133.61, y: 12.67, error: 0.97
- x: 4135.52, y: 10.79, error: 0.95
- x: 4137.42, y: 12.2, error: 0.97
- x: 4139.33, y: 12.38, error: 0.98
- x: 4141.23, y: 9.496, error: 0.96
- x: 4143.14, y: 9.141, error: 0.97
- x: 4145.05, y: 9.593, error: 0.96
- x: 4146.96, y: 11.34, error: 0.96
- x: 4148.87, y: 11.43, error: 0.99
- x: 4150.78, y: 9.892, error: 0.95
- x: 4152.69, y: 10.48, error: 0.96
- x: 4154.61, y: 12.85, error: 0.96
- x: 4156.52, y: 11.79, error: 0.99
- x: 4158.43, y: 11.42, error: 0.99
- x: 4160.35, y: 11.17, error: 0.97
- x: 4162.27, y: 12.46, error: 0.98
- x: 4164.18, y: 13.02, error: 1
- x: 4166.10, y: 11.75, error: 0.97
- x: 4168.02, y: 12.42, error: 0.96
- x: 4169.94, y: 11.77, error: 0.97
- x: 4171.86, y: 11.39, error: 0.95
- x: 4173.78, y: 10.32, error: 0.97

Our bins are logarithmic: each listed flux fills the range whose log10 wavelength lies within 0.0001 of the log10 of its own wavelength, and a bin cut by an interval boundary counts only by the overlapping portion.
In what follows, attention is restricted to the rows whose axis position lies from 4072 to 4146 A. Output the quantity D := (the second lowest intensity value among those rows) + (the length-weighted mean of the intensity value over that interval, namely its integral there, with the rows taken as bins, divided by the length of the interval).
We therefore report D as 19.5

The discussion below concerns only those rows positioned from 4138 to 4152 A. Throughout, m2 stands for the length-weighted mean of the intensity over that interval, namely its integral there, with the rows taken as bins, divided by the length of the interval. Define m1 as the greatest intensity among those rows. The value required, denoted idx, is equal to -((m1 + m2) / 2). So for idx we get -11.4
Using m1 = 12.38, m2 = 10.51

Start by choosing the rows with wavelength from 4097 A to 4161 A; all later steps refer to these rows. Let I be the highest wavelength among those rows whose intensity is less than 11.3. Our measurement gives 4160.35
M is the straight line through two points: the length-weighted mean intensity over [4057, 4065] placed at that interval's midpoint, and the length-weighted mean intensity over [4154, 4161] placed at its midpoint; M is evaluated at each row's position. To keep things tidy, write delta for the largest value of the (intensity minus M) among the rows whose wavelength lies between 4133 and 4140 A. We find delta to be 1.0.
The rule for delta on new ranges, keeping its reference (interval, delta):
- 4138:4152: 0.7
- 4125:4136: 1.0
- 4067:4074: 0.7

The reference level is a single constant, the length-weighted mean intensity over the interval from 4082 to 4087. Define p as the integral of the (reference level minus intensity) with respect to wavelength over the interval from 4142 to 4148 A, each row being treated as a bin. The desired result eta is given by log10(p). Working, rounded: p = 3.1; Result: 0.49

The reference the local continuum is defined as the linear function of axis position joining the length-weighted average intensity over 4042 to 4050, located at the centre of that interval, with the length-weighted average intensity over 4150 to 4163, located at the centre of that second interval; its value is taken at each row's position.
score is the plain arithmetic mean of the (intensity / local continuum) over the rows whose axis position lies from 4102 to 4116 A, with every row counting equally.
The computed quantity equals 1.00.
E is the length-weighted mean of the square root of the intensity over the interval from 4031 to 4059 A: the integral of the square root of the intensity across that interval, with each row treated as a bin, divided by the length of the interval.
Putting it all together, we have 3.35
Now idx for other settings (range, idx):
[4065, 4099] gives -11.6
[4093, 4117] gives -12.7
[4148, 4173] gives -12.3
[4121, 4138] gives -11.8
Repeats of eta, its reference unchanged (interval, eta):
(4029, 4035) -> -0.04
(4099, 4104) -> 0.80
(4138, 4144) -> -0.35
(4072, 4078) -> 0.44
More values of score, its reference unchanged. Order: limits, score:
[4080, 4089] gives 0.98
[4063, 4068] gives 1.02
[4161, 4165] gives 1.11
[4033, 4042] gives 1.06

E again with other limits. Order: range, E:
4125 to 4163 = 3.31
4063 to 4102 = 3.29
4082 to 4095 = 3.36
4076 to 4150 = 3.31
